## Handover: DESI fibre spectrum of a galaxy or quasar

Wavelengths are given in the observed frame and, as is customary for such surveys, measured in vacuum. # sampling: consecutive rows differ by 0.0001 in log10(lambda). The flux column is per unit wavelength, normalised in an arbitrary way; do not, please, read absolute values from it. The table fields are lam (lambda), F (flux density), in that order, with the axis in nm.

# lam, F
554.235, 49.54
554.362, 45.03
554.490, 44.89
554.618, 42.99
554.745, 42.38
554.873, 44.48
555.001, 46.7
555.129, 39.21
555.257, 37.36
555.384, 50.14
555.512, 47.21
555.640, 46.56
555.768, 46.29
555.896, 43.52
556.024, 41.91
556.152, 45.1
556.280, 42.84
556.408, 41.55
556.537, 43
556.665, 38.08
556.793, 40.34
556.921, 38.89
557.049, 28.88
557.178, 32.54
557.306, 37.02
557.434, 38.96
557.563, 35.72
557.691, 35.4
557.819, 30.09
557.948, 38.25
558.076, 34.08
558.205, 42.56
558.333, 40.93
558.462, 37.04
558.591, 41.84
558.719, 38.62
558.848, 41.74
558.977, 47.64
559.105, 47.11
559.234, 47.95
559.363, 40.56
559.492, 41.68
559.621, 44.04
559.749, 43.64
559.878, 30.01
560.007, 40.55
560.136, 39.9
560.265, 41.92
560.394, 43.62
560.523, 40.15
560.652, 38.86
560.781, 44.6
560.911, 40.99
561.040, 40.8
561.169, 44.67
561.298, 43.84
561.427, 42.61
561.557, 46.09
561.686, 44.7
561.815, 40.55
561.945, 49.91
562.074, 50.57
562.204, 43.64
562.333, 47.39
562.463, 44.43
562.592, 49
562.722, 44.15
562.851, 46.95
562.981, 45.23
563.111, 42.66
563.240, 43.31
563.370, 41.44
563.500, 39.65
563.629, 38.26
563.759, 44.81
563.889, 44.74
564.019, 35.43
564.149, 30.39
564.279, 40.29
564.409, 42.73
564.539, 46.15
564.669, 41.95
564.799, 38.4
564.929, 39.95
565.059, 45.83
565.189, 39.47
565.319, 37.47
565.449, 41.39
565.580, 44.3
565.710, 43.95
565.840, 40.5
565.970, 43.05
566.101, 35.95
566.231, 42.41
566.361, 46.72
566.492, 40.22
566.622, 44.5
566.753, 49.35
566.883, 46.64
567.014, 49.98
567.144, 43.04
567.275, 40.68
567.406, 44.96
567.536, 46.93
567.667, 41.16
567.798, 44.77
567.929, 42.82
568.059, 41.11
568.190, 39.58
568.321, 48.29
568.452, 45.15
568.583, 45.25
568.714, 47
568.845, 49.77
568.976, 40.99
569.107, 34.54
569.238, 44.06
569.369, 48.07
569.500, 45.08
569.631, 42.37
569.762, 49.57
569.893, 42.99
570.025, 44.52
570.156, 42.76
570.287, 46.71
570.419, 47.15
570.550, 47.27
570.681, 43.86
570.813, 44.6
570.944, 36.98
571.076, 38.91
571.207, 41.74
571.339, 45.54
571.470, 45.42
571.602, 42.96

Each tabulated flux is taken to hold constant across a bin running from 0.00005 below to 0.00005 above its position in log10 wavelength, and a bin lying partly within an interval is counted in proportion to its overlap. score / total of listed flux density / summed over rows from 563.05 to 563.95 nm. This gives 295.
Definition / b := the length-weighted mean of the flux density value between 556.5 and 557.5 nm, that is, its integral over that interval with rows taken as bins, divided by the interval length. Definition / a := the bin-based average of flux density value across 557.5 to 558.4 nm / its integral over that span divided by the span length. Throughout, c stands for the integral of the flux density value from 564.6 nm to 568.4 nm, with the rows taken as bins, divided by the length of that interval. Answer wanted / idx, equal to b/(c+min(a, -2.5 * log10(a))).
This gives 0.95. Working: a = 36.7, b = 37.1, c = 43.0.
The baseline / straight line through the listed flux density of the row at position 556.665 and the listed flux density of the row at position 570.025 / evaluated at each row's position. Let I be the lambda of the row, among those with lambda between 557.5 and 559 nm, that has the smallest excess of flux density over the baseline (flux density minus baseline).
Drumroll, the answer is 557.819 nm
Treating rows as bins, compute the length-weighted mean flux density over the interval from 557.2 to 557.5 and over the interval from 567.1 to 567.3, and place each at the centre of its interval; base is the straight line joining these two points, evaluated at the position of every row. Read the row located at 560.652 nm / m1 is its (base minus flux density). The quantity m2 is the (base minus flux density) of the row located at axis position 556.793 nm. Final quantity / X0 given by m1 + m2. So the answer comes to -3.5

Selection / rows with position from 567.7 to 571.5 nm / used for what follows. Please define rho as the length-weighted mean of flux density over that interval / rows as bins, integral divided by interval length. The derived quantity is 44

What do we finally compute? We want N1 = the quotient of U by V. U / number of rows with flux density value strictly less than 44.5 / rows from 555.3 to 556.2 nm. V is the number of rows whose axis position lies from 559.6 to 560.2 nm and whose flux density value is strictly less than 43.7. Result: 0.5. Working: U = 2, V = 4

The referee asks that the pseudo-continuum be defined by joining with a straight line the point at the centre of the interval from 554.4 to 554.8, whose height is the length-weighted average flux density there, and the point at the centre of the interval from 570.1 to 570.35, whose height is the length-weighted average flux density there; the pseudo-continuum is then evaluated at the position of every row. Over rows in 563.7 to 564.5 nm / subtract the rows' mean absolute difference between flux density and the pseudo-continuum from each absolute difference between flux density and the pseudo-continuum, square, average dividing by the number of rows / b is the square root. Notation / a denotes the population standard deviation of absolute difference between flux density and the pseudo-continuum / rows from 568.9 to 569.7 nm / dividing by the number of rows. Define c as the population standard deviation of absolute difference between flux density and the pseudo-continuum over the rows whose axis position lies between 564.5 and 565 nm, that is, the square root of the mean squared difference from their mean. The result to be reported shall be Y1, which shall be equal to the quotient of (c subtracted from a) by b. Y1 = 0.3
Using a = 3.3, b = 5.0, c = 1.7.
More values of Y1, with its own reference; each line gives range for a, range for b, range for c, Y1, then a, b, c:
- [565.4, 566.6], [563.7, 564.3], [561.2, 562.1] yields 0.0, 2.4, 5.2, 2.3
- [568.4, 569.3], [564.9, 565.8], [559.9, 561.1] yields 0.7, 3.3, 2.3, 1.5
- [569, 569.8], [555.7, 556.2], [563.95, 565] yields -0.7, 3.3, 0.9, 3.9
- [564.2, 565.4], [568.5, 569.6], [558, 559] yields -0.3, 1.9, 3.1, 2.7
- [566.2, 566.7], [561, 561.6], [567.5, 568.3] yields 0.0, 1.5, 1.1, 1.6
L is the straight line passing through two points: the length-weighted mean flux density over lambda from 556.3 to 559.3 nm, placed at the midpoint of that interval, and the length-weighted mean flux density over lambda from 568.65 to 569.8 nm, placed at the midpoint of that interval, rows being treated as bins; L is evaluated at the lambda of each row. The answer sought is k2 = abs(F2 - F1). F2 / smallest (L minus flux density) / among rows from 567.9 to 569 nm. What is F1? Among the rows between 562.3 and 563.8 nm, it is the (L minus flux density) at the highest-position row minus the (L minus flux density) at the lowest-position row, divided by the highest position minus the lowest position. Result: 7.7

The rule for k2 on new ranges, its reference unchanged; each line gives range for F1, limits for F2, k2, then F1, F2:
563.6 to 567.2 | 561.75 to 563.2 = 8.6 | -1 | -9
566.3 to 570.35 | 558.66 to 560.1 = 8.6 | 0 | -8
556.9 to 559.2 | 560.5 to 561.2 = 0.8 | -3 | -4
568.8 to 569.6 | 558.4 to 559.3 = 15.8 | 8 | -8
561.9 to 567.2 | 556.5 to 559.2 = 9.8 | 2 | -8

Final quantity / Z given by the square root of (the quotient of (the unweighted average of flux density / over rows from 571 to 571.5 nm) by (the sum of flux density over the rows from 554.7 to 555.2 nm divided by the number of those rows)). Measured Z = 1.00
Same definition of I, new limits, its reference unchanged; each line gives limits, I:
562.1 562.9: 562.204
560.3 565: 564.149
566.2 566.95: 566.492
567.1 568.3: 568.190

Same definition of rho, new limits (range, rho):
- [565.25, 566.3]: 41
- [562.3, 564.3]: 42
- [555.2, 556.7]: 44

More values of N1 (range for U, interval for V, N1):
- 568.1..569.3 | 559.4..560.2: 0.8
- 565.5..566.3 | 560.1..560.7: 1.2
